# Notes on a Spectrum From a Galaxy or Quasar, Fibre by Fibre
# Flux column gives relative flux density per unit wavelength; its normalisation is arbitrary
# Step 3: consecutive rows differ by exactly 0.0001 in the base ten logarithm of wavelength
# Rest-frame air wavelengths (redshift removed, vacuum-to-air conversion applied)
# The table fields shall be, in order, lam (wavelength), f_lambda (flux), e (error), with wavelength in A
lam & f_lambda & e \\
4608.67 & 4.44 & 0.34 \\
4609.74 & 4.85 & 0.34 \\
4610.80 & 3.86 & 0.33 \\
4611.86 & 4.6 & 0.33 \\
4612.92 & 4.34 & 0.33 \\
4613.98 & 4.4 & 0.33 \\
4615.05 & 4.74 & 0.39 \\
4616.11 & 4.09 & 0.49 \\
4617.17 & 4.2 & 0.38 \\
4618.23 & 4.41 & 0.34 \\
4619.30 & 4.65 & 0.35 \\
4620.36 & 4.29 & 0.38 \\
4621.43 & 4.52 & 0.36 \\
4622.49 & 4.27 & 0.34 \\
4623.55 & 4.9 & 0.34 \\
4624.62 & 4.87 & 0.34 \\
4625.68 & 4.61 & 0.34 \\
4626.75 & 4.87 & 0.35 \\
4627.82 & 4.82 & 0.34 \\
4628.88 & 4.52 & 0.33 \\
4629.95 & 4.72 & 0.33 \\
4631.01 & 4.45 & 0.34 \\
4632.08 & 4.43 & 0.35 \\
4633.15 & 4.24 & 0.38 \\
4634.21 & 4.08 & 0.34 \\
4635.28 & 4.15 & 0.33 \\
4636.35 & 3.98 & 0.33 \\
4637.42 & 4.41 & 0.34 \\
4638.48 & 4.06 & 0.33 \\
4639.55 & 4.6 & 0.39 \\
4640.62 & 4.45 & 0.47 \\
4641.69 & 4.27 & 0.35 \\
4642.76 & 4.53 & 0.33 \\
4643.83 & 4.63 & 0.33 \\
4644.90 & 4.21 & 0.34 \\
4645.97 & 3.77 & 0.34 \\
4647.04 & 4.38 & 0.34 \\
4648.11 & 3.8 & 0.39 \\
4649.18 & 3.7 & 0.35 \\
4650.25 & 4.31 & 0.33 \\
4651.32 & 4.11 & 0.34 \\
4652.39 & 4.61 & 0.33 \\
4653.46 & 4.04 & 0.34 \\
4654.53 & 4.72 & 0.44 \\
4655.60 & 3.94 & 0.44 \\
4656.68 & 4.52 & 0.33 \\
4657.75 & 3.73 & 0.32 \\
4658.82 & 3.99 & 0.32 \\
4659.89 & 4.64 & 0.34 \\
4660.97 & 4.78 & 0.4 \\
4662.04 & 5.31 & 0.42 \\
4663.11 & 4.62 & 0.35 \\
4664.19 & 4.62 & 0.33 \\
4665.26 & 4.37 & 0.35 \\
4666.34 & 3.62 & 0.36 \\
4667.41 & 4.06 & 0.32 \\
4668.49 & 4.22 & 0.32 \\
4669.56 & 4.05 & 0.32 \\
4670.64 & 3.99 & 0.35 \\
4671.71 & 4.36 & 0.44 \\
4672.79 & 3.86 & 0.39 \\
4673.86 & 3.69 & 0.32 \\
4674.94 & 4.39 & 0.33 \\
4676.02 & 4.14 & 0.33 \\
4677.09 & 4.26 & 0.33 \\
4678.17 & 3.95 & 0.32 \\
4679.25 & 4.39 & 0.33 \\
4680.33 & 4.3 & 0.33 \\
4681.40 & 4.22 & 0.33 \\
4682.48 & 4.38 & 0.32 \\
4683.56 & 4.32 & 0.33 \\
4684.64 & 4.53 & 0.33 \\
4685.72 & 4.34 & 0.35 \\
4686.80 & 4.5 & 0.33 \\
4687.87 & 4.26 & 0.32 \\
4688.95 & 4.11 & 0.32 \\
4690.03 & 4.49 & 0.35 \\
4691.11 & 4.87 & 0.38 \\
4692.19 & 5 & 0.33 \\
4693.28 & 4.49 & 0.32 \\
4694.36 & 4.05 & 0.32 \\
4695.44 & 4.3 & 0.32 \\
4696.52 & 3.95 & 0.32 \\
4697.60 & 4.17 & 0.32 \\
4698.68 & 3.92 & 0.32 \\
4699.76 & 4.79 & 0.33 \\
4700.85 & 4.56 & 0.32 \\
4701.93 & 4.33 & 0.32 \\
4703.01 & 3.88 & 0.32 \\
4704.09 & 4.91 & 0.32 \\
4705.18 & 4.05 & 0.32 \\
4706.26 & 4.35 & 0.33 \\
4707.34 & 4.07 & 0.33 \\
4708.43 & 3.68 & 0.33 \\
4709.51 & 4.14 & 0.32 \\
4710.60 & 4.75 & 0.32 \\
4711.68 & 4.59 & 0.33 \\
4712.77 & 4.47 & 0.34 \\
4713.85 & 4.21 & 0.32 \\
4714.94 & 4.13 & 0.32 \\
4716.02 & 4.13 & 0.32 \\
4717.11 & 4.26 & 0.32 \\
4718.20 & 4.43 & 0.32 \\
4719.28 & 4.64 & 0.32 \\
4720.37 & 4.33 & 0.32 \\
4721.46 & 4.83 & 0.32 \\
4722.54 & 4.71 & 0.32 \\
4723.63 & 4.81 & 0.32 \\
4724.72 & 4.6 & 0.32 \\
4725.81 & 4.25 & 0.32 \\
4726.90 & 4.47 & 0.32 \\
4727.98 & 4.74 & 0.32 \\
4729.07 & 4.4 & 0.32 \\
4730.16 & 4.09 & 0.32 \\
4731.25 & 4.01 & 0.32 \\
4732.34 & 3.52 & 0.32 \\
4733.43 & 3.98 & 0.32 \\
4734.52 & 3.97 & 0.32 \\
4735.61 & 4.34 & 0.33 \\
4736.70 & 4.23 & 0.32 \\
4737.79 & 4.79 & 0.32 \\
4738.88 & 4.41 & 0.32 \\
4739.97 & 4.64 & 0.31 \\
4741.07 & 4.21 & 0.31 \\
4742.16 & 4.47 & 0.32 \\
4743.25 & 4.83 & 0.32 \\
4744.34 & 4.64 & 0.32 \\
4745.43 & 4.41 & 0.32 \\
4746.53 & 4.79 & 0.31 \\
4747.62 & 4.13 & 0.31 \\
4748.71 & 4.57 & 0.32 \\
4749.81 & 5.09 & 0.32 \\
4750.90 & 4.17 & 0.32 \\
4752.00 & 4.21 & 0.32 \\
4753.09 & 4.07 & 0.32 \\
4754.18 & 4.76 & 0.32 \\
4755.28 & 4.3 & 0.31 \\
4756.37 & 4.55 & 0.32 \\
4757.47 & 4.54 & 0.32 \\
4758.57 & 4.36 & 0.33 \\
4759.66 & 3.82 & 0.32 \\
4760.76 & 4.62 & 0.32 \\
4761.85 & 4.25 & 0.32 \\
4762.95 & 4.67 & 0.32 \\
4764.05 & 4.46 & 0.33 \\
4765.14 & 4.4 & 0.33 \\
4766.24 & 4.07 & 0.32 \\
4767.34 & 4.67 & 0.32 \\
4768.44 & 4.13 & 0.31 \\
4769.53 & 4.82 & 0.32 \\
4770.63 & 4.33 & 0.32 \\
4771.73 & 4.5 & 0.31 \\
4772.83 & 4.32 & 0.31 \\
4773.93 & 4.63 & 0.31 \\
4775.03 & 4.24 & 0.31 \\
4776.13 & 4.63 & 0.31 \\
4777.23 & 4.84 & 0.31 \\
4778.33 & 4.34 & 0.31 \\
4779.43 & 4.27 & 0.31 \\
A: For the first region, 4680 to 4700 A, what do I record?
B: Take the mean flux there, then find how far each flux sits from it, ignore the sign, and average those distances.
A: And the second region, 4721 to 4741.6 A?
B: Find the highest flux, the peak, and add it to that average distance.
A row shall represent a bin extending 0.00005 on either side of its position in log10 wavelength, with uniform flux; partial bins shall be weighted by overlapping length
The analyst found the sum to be 5.05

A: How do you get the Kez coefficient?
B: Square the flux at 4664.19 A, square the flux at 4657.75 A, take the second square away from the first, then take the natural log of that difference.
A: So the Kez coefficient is 2.0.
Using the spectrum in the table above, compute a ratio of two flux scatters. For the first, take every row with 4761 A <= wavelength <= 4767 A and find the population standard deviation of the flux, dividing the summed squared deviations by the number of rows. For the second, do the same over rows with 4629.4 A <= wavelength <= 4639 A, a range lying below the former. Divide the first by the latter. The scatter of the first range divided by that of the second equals 0.9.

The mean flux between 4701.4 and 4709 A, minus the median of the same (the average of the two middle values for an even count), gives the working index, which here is 0.11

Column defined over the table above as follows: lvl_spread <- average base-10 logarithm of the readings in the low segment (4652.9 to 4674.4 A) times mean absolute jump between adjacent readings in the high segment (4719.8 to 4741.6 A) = 0.18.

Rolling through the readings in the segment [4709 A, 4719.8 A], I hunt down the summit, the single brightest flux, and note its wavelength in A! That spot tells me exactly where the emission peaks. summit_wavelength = 4710.60 A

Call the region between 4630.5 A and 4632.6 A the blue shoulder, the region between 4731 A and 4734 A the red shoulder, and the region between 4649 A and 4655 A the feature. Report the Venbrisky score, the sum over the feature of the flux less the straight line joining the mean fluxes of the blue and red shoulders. -0.4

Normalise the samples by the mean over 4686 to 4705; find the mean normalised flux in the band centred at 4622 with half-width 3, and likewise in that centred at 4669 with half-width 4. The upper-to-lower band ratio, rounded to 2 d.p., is 0.89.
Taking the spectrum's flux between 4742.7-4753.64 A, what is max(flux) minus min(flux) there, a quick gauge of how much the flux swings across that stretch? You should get 1.02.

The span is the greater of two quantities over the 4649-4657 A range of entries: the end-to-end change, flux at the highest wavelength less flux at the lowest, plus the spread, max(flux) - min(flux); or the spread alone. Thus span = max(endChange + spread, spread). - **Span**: 1.84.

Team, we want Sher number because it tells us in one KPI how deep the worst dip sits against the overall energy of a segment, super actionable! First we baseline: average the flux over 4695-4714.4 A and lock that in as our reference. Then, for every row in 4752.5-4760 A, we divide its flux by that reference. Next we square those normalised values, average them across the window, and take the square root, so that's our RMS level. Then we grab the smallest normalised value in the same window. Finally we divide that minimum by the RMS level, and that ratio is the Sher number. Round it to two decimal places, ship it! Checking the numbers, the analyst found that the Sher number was 0.88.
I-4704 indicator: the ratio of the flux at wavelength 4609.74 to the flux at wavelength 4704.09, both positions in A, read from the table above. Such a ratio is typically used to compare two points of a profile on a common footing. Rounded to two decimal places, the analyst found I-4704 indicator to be 0.99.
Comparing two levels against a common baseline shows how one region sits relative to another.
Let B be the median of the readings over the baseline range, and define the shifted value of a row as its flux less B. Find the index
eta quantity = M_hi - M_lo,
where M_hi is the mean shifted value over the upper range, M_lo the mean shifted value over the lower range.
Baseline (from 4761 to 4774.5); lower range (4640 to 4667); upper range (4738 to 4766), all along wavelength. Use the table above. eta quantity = 0.15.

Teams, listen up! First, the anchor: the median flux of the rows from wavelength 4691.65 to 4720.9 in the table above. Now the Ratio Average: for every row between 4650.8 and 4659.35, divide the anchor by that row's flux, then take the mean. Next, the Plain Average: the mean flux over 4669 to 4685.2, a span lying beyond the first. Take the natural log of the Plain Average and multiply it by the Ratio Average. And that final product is 1.47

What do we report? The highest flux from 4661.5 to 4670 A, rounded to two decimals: 5.31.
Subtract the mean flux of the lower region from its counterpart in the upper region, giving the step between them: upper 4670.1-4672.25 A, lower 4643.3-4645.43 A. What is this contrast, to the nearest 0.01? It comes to -0.24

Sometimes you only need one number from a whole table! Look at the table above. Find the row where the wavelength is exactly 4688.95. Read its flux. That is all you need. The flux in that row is 4.11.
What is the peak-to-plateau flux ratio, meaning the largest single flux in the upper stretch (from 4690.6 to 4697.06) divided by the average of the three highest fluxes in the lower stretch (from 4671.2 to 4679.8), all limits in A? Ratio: 1.14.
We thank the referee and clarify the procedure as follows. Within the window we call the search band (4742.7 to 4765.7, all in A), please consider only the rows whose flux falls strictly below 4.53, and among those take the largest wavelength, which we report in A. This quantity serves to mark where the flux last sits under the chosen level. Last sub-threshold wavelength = 4765.14 A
